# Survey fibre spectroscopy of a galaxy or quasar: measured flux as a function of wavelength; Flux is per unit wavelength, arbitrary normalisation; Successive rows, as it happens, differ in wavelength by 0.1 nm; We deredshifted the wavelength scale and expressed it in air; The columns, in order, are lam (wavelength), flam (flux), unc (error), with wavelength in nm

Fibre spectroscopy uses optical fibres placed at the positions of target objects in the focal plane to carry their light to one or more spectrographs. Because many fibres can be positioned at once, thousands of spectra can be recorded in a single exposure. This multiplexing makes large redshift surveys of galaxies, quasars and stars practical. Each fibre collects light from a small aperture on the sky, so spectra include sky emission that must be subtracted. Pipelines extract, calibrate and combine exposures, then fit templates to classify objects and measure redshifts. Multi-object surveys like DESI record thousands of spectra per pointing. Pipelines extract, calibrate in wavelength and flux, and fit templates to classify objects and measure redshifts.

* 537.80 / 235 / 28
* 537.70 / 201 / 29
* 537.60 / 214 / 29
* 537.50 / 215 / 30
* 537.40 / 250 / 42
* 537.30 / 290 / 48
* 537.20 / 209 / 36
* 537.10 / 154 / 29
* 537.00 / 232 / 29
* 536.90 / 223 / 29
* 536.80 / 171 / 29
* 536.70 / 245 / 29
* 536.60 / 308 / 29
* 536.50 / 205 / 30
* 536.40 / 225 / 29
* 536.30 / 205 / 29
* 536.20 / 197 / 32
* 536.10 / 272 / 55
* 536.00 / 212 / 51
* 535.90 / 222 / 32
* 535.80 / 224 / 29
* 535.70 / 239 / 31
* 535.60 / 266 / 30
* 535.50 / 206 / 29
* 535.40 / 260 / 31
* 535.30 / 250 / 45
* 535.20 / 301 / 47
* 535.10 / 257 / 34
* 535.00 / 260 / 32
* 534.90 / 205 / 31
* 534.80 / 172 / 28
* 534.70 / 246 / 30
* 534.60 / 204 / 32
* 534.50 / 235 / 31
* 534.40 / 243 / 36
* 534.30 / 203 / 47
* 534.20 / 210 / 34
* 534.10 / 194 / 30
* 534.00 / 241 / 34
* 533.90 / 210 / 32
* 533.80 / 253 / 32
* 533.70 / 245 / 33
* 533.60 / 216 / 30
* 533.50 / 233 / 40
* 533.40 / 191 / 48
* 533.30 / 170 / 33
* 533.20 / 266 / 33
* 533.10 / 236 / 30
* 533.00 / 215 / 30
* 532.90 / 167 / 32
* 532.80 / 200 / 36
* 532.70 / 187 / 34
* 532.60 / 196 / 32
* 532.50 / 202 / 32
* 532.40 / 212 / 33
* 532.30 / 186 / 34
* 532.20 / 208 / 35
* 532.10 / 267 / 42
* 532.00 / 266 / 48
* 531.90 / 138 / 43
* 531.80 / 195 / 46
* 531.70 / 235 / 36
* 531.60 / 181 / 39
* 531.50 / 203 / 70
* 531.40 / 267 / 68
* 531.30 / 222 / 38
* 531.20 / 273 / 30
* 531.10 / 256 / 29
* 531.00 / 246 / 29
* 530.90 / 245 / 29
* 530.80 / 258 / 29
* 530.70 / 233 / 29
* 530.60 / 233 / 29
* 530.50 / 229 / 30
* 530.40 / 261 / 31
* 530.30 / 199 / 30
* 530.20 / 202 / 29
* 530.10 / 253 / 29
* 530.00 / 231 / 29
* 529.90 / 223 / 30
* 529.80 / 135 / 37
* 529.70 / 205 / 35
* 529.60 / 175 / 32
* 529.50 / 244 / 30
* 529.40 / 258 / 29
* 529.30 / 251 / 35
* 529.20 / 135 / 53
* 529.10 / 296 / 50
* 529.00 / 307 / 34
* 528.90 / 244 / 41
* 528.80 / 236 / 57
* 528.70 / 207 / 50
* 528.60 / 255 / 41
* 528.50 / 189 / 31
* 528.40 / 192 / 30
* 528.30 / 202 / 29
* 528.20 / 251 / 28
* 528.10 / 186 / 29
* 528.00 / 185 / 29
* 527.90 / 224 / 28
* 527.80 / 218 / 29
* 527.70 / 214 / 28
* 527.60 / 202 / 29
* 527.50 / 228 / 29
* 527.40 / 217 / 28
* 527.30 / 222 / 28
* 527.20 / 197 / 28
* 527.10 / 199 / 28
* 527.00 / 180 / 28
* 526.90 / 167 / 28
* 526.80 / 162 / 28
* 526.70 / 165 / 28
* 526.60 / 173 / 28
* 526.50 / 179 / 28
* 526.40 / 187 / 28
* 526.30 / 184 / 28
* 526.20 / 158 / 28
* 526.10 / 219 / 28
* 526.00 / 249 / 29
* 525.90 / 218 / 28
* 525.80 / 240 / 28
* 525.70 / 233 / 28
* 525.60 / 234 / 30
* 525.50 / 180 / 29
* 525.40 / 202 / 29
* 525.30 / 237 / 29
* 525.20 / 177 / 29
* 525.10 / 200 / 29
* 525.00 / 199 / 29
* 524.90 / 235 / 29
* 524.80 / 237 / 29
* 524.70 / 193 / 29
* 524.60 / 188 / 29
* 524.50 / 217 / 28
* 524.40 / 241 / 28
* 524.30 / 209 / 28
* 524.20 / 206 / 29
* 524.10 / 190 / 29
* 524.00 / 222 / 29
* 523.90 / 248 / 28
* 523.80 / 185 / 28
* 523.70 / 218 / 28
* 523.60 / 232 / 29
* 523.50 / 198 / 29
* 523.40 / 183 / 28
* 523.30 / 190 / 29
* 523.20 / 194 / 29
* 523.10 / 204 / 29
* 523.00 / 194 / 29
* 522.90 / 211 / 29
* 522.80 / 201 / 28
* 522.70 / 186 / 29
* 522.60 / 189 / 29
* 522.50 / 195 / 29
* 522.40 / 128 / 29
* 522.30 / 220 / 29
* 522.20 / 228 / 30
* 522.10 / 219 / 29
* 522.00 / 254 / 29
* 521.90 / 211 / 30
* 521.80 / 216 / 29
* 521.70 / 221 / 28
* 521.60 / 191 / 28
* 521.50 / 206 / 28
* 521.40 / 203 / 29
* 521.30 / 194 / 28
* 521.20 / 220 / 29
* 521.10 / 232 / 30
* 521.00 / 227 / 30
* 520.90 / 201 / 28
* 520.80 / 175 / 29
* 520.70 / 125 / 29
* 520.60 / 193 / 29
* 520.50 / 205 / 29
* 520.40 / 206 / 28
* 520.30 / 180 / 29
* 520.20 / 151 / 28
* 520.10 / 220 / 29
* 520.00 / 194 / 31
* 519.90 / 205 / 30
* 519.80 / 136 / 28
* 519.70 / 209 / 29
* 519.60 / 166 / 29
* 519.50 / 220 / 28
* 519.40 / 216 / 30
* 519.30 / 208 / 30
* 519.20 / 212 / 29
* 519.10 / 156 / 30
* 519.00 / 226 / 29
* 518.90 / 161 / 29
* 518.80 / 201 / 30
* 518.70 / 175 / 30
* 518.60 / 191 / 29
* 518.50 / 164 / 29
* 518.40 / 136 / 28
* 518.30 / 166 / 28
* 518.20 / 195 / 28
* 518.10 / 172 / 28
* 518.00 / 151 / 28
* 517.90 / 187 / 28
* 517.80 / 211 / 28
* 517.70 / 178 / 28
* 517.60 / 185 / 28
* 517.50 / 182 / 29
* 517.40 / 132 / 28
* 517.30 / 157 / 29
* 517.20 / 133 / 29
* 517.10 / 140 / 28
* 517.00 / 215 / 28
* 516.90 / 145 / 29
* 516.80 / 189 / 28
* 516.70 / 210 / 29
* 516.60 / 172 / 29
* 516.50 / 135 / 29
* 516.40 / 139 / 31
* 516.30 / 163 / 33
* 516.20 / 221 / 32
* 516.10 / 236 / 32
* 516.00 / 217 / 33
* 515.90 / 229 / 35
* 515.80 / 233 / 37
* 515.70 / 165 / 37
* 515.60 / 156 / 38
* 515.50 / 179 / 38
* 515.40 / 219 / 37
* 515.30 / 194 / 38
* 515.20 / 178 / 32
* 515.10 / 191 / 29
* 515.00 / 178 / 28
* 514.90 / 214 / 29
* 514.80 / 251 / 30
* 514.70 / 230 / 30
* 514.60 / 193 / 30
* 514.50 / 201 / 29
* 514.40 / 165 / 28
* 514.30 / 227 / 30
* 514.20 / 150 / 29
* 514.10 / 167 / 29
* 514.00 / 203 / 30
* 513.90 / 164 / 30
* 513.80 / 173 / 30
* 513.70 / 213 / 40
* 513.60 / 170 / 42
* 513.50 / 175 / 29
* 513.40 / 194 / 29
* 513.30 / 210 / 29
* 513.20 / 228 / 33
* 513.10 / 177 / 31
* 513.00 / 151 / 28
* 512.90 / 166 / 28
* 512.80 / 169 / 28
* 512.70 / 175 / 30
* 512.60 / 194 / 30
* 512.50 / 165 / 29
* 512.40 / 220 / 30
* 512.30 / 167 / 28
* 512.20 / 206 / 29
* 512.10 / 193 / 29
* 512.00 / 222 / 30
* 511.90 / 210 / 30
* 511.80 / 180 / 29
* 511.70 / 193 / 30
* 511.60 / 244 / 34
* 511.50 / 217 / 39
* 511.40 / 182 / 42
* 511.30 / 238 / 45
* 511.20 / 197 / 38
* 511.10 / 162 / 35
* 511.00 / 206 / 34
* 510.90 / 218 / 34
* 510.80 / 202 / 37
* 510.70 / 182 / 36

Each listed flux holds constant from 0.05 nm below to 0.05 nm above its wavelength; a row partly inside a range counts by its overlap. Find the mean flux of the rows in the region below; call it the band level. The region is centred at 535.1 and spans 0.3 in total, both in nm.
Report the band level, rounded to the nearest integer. 273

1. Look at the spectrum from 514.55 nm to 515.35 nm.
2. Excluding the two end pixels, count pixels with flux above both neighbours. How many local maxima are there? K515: 2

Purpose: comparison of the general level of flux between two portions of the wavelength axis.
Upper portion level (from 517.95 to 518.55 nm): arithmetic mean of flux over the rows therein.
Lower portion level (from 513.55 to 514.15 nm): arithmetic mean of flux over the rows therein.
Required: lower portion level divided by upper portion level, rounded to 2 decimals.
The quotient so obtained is 1.11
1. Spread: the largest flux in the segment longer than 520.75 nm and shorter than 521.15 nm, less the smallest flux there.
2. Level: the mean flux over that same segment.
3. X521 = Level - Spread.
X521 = 152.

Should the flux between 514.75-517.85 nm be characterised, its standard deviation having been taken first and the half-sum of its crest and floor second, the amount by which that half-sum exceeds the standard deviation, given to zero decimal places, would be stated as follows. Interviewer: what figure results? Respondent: 158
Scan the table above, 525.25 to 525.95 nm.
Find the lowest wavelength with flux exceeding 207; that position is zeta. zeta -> 525.30 nm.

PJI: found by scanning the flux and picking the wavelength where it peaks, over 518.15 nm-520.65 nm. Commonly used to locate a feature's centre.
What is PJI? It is 519.00 nm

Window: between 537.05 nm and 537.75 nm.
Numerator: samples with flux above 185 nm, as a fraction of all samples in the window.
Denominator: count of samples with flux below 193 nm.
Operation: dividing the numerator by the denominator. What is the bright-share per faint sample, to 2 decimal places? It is 0.86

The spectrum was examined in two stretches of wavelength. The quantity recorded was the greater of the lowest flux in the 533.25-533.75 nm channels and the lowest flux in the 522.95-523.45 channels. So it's 183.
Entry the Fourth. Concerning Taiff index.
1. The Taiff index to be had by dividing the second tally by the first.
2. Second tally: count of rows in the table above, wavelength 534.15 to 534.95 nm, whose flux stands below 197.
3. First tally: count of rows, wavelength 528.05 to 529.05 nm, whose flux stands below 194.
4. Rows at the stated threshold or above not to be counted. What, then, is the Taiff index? 0.3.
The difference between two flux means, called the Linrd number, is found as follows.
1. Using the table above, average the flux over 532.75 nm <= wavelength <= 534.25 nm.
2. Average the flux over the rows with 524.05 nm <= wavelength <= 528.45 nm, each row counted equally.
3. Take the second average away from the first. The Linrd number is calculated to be 12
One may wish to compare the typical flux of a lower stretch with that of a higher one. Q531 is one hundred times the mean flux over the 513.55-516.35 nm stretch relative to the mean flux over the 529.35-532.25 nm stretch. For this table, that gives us 86.8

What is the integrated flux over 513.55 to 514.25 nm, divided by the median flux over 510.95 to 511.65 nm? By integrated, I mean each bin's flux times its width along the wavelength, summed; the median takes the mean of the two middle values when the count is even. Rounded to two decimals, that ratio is 0.60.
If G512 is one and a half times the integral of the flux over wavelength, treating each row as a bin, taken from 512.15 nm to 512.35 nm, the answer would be 56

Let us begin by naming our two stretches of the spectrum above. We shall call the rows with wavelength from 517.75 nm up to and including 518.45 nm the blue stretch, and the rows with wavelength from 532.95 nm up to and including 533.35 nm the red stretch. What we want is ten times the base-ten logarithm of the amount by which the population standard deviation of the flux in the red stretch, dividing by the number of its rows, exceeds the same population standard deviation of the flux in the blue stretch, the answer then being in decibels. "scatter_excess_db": 10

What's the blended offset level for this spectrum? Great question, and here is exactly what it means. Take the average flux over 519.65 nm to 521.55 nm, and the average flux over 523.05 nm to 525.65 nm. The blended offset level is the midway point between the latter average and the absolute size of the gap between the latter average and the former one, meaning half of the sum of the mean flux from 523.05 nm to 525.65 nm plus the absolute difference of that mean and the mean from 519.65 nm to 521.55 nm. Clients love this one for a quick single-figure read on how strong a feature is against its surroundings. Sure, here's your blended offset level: 112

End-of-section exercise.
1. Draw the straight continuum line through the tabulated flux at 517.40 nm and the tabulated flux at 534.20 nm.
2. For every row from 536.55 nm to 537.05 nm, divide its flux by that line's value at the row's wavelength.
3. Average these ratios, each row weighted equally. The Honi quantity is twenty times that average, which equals 21.2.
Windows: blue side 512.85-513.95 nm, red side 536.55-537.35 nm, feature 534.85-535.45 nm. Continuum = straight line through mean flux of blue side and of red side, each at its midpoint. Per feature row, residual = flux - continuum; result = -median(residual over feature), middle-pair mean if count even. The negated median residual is -33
